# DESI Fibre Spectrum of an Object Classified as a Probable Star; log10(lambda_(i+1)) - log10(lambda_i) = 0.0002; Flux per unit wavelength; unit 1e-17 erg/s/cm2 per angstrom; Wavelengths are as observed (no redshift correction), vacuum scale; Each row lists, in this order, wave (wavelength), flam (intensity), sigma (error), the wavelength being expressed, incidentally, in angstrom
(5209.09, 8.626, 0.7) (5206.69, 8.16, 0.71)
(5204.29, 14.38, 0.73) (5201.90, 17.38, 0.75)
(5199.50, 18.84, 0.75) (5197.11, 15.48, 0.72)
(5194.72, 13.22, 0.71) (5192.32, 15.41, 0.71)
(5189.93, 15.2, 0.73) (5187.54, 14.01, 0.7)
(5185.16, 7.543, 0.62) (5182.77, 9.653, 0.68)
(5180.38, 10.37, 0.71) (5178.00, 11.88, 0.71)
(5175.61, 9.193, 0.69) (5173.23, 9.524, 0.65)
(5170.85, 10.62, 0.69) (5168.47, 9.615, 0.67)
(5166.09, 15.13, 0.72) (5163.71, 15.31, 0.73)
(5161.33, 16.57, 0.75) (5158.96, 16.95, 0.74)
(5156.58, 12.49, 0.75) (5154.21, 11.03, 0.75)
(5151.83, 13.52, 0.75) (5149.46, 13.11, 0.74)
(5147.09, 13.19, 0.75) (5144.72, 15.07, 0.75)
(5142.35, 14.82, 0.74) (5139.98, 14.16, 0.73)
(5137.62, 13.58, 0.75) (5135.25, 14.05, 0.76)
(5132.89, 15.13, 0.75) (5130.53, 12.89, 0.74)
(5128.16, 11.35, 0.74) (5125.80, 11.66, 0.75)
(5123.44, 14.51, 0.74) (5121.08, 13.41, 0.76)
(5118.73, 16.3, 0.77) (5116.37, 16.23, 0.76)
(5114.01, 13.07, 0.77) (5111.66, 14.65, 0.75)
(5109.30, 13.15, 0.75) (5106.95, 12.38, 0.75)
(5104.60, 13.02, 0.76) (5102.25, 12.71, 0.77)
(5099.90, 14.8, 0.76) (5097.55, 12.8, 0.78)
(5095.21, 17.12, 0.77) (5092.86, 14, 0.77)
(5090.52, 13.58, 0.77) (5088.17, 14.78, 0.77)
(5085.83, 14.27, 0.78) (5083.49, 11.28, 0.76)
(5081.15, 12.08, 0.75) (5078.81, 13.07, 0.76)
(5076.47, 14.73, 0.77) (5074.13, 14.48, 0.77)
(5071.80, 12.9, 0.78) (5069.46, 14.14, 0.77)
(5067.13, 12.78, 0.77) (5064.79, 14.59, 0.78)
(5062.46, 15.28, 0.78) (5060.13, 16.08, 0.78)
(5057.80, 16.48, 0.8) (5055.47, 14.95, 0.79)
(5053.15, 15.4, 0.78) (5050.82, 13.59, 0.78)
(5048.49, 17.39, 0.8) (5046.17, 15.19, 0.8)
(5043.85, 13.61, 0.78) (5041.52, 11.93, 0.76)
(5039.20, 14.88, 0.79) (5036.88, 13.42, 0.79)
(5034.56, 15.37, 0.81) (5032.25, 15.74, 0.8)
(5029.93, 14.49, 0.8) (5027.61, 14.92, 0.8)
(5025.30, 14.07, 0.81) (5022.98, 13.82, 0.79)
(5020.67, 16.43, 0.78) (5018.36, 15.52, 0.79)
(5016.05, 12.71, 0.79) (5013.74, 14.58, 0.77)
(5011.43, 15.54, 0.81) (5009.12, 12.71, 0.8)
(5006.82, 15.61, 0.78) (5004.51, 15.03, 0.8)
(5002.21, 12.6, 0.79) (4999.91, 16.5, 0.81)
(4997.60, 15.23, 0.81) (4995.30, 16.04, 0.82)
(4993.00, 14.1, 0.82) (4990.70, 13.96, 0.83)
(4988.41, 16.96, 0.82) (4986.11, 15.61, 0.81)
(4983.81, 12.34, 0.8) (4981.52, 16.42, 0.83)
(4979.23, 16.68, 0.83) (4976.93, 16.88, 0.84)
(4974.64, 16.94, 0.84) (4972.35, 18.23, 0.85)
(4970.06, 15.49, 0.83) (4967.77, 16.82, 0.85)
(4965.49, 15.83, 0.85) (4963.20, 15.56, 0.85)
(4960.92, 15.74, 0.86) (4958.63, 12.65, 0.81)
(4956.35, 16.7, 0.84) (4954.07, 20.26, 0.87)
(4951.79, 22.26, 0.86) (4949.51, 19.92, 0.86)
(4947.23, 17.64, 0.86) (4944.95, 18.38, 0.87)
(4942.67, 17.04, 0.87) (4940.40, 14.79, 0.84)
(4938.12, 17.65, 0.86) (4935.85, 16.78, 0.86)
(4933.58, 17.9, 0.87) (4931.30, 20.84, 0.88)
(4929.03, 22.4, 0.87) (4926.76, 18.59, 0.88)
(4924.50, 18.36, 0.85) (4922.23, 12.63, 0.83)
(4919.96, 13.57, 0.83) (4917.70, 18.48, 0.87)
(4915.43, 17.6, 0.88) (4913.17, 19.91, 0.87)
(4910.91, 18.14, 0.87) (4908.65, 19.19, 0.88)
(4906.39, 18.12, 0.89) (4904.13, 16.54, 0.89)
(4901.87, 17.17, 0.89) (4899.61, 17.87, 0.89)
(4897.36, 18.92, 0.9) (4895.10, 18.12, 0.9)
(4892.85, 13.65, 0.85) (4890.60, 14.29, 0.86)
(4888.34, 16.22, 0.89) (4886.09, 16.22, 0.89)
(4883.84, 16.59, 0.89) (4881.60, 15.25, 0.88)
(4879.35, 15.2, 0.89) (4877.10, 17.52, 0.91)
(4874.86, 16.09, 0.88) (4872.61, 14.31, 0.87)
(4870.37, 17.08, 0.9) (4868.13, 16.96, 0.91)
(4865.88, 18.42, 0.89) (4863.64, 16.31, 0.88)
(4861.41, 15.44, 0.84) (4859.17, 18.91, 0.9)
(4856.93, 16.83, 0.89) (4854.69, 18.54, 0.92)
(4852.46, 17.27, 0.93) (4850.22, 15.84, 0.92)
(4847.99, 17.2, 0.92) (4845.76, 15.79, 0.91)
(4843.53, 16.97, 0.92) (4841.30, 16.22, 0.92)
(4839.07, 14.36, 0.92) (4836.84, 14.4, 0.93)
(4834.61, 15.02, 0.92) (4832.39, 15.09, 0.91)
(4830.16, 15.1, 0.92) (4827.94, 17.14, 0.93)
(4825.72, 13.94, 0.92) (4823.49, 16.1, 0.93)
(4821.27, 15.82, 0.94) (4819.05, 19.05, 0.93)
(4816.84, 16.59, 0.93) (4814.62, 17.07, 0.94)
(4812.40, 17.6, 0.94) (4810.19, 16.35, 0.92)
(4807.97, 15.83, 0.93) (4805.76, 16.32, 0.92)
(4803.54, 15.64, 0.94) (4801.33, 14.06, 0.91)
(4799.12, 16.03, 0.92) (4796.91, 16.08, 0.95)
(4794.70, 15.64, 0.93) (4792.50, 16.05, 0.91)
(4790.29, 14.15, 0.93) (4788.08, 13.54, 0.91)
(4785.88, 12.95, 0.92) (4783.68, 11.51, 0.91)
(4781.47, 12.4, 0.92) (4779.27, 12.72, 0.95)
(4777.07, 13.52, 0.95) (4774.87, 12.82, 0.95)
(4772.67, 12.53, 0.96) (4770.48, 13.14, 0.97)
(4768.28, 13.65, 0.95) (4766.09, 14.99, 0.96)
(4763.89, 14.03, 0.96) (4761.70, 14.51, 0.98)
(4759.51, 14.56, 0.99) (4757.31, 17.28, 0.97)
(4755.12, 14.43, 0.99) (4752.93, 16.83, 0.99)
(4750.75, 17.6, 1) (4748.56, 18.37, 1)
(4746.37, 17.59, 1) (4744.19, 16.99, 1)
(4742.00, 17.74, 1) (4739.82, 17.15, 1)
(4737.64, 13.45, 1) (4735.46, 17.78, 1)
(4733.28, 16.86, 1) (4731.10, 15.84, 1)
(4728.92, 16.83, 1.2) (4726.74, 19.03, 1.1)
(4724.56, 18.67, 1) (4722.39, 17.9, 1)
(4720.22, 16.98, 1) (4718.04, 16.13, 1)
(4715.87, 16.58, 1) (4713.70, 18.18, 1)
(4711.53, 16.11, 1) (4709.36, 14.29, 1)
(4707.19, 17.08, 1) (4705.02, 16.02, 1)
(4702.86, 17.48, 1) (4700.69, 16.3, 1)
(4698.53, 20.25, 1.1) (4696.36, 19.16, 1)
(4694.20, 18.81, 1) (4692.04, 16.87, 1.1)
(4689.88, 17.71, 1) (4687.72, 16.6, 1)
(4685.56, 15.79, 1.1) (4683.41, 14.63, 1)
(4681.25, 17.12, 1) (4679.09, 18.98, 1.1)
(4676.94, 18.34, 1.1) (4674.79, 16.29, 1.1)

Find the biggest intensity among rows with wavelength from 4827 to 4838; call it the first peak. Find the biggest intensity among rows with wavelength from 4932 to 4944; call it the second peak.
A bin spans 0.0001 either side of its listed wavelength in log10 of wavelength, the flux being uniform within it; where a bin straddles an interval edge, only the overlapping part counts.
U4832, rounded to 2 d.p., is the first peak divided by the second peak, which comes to 0.96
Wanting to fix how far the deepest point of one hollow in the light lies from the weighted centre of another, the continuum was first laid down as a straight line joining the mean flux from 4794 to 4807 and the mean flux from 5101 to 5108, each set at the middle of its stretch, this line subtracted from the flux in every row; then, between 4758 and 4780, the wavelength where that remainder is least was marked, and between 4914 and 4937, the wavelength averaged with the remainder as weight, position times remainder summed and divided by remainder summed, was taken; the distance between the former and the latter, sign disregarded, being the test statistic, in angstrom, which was 155.0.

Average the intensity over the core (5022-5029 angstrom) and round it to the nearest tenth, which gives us 14.3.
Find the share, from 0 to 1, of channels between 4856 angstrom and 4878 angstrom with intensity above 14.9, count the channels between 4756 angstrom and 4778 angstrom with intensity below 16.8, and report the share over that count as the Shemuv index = 0.10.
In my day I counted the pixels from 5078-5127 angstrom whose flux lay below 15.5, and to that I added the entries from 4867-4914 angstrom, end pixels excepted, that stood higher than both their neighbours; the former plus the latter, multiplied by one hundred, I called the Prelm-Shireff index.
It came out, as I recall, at 2300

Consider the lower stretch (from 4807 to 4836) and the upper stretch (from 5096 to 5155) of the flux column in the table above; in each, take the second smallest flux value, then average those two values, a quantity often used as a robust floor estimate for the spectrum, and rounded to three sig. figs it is 13.2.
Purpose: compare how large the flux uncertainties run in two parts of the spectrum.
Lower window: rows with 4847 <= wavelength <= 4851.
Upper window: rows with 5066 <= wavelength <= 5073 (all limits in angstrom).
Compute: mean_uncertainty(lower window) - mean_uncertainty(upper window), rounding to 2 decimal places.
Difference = 0.15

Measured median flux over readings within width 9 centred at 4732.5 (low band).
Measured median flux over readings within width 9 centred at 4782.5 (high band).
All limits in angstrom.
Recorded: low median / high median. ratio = 1.34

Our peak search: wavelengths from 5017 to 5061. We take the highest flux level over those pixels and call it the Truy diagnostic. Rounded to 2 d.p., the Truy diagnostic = 17.39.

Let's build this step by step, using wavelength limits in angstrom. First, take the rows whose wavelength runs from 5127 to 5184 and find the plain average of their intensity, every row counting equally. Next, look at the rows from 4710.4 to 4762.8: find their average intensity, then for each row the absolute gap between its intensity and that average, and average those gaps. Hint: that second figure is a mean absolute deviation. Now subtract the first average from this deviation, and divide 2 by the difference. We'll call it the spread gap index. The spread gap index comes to -0.169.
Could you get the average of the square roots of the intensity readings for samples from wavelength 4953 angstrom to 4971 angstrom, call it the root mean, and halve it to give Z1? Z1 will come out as 2.00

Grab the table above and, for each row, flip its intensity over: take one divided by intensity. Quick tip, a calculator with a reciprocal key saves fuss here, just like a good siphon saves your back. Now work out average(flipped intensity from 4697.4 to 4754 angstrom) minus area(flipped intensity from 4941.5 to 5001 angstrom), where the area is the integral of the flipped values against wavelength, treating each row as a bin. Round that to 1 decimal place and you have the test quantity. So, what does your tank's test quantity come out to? -3.6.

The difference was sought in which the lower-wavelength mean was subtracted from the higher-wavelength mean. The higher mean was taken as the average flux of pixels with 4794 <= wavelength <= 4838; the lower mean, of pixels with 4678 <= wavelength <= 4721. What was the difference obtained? -1.1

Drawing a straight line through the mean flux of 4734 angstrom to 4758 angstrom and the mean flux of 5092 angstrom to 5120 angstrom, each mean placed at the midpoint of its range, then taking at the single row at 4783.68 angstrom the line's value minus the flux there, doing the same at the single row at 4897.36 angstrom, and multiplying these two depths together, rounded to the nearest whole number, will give -16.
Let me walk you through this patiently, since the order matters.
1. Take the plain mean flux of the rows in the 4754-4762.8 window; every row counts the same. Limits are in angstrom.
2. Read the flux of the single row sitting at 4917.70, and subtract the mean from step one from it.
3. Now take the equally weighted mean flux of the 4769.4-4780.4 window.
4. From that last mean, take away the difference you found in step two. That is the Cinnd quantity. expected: 9.7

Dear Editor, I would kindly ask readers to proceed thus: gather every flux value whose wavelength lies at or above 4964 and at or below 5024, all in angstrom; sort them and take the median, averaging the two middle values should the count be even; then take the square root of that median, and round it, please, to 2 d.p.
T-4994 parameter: 3.95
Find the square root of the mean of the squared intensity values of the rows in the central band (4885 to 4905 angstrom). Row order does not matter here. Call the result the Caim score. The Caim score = 16.6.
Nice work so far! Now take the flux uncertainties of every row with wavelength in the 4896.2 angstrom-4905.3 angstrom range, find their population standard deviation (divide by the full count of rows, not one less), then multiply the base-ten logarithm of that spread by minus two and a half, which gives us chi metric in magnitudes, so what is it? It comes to 5.91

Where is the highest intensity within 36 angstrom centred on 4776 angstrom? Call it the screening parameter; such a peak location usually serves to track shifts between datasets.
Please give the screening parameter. 4792.50 angstrom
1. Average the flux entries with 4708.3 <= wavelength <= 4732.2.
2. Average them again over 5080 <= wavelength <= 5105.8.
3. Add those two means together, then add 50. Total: 80.6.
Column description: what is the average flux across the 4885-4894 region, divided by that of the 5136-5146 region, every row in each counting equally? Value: 1.05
